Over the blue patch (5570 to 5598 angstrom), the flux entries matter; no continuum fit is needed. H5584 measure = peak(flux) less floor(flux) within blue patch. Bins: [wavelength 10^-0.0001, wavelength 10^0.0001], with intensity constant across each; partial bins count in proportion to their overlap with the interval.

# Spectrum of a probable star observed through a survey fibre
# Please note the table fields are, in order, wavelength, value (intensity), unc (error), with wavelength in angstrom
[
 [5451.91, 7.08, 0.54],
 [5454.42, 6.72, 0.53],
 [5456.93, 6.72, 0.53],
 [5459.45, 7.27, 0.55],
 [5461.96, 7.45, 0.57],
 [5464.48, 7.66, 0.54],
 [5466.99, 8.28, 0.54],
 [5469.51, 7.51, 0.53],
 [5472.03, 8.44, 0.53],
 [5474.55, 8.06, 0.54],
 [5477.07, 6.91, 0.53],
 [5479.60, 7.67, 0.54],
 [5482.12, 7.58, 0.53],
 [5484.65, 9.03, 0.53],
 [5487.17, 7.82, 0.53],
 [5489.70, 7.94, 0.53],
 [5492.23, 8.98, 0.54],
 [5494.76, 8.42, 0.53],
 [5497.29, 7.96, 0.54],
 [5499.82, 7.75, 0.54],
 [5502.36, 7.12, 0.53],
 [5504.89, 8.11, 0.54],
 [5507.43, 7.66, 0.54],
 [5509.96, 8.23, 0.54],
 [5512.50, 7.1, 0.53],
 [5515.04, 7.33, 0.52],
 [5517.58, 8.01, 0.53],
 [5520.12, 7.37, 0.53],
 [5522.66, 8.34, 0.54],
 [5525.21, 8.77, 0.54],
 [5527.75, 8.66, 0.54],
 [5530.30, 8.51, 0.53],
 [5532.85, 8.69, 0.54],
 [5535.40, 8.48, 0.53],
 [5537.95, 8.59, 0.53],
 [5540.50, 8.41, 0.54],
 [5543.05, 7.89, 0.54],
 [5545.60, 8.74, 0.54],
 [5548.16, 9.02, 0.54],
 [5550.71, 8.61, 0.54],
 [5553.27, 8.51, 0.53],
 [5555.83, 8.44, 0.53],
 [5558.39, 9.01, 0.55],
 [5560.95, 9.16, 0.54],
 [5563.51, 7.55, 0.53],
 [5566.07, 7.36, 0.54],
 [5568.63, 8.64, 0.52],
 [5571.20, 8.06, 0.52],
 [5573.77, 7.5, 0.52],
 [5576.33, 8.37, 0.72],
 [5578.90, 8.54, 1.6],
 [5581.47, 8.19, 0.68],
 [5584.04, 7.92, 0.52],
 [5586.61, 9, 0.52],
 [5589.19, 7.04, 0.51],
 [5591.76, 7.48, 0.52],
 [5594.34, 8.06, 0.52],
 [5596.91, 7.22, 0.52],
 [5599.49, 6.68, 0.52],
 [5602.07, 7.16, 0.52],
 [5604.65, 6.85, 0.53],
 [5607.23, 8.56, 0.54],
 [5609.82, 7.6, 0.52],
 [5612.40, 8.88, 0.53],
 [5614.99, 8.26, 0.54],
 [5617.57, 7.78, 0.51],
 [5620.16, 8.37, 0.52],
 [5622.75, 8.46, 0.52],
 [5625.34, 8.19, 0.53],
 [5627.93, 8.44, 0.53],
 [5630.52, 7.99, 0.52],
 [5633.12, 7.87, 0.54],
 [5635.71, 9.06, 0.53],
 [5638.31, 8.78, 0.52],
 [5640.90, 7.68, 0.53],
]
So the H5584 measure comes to 1.96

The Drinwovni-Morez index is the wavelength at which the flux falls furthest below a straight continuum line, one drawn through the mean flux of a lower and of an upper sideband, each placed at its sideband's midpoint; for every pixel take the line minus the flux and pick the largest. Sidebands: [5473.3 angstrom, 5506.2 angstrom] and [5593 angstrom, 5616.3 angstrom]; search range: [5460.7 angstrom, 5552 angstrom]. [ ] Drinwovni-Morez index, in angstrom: 5477.07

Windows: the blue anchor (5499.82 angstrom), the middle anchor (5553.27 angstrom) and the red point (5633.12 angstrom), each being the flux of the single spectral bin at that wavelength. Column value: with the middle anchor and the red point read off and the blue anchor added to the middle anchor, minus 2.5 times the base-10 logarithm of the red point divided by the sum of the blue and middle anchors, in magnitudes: 0.79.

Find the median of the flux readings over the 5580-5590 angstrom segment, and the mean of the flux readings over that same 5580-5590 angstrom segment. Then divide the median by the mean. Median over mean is 1.00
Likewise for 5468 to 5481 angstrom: 0.99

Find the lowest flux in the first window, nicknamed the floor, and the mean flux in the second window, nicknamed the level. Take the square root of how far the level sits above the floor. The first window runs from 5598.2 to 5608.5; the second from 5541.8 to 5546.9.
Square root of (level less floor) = 1.3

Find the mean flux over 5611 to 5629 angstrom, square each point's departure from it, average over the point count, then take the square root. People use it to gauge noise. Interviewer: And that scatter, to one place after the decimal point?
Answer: 0.3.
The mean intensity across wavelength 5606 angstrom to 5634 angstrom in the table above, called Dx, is 8.22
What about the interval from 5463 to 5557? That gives 8.12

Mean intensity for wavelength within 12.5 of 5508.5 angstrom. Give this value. 7.7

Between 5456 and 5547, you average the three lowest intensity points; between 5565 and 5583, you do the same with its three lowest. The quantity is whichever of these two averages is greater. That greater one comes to 7.6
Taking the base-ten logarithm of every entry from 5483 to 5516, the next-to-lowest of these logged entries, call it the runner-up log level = 0.852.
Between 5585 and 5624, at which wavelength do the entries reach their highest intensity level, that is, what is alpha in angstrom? 5586.61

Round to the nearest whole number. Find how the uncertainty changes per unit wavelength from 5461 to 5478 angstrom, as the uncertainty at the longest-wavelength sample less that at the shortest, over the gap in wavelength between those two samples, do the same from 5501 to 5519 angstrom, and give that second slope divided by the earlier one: 0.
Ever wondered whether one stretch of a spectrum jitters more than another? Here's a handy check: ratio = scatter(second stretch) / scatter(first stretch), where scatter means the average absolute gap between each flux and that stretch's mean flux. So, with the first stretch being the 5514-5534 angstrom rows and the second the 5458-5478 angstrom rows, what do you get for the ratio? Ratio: 0.88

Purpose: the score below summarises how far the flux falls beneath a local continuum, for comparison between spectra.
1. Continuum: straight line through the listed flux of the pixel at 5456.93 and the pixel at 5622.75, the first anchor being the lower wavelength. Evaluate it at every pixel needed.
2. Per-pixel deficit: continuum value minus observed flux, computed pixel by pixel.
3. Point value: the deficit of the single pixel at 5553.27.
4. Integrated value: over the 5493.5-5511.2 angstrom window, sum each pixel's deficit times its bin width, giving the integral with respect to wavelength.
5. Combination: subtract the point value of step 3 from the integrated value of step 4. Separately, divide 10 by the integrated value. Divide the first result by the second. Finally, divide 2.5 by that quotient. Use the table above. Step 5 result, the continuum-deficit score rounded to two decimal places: 0.18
